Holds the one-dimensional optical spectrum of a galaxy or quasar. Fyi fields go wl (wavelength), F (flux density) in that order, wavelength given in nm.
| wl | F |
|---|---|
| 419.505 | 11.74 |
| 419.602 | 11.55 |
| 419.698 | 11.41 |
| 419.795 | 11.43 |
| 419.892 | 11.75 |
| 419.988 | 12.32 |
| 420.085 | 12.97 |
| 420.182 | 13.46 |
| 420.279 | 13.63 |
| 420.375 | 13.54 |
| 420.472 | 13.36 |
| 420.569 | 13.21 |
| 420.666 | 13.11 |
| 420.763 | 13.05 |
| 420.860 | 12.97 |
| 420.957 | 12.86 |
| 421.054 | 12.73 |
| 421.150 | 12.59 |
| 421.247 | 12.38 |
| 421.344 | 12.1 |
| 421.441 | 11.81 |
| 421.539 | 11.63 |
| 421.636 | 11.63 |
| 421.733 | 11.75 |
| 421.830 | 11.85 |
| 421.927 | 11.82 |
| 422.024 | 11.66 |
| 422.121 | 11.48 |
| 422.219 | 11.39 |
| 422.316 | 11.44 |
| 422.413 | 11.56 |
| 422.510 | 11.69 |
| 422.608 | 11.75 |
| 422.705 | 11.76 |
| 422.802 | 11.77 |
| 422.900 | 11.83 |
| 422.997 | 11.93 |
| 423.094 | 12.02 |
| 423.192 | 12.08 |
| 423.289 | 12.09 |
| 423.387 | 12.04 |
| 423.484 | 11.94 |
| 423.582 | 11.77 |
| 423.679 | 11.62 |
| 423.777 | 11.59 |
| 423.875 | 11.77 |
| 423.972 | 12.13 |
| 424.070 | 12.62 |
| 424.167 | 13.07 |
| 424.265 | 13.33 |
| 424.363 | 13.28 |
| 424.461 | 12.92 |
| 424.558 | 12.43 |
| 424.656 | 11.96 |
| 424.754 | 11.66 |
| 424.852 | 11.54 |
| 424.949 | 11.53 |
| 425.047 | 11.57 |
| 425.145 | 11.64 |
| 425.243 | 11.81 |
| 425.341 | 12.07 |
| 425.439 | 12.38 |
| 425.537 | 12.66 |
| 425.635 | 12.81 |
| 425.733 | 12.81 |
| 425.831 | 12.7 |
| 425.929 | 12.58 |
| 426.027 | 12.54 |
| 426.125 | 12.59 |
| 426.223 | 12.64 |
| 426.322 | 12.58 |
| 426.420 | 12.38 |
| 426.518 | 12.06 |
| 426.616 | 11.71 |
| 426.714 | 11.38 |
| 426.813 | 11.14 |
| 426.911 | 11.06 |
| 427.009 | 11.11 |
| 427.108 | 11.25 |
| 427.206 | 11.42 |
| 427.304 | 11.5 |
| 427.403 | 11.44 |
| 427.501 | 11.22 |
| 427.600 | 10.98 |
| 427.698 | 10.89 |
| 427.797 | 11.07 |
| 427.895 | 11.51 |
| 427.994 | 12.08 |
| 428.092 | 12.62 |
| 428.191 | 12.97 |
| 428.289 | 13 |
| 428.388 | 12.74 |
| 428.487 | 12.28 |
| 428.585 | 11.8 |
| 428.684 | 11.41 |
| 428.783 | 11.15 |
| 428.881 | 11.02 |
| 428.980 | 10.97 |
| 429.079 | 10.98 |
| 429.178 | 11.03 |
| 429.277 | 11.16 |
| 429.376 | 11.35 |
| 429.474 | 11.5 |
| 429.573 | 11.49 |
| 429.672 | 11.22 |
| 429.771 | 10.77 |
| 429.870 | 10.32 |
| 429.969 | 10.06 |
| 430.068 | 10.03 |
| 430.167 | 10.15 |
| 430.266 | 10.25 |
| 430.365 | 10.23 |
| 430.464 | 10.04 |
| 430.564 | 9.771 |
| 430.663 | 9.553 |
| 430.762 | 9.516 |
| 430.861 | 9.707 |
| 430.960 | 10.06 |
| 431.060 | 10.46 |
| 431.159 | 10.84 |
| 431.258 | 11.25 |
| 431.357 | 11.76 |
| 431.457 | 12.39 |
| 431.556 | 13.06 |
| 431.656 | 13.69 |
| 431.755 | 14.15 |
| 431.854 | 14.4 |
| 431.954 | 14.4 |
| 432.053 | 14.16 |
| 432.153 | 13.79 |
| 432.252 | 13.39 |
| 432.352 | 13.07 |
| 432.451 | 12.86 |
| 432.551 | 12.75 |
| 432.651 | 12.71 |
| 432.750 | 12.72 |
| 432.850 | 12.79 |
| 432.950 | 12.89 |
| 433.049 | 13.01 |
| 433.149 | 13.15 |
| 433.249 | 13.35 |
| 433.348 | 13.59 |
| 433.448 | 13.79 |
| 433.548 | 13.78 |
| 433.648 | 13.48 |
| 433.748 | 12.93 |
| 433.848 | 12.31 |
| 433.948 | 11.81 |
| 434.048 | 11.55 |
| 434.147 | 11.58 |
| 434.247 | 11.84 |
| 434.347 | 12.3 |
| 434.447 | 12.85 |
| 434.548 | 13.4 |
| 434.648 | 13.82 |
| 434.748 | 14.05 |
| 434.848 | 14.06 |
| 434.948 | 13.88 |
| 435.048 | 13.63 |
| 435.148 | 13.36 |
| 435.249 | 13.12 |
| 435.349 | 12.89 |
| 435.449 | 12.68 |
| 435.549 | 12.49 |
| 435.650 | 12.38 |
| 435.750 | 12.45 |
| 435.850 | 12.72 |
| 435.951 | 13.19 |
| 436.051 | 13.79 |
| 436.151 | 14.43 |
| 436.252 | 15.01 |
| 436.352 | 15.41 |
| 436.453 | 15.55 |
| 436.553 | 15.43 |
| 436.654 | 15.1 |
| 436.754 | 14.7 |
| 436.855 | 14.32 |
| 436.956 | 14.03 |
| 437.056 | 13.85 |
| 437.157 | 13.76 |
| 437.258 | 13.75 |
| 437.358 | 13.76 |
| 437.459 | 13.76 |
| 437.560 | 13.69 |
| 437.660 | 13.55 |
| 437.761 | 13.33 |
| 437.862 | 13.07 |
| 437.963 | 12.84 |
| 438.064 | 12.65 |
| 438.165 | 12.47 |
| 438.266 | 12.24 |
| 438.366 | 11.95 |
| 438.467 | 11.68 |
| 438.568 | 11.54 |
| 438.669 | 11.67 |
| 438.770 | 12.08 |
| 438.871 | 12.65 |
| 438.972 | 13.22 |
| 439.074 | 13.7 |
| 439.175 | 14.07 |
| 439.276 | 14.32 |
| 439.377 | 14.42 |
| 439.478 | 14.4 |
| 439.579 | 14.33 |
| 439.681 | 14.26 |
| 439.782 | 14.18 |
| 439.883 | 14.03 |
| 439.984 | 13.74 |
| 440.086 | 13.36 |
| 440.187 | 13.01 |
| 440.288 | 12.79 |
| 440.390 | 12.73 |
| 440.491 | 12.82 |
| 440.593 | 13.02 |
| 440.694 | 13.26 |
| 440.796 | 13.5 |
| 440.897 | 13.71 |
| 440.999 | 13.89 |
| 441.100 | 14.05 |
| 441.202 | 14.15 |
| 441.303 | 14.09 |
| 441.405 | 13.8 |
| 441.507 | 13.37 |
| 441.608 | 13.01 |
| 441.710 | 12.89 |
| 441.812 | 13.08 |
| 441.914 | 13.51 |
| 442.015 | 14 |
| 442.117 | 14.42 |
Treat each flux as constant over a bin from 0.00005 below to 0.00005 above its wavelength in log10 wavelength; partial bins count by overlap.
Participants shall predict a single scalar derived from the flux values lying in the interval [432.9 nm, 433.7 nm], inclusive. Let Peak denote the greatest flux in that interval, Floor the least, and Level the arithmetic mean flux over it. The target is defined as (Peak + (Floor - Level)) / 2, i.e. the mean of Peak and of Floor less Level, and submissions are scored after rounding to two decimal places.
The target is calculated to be 6.65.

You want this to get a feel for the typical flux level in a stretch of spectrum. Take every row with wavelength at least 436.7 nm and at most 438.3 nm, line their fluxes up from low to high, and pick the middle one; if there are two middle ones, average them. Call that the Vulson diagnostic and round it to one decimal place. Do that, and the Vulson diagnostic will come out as 13.7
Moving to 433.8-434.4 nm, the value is 11.8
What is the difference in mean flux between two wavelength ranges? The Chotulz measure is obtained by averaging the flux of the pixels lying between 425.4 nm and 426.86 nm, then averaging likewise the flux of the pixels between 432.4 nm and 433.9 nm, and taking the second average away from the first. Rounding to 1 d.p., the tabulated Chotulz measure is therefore -0.7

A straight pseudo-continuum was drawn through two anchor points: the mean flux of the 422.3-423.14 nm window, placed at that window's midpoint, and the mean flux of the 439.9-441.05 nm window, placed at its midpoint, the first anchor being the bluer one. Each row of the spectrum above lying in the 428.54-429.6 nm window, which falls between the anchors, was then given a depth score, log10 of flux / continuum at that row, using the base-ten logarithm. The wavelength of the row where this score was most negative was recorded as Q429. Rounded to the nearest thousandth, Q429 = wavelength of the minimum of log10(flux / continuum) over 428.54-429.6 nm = 428.980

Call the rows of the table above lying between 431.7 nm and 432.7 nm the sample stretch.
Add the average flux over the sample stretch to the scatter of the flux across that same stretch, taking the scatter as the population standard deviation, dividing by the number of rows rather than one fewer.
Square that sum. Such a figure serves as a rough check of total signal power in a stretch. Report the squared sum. 202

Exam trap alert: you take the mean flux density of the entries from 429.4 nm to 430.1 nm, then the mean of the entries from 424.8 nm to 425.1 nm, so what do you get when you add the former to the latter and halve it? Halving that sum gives 11.2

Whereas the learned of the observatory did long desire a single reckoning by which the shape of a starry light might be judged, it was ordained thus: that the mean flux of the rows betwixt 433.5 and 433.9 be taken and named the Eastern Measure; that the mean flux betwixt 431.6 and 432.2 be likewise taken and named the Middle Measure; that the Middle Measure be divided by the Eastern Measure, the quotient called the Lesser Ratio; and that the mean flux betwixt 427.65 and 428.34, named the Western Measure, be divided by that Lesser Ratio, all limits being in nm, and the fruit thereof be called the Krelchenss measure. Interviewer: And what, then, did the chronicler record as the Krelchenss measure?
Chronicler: 11.2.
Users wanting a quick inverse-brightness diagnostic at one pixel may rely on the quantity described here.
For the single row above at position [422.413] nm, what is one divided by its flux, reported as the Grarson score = 0.087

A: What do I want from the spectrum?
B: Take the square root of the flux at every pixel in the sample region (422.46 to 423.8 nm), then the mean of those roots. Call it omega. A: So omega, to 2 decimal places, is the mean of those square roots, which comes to 3.44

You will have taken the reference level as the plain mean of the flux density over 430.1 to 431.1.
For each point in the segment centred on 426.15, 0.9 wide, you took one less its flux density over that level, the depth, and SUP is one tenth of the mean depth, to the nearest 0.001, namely -0.026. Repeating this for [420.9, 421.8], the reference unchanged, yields -0.022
